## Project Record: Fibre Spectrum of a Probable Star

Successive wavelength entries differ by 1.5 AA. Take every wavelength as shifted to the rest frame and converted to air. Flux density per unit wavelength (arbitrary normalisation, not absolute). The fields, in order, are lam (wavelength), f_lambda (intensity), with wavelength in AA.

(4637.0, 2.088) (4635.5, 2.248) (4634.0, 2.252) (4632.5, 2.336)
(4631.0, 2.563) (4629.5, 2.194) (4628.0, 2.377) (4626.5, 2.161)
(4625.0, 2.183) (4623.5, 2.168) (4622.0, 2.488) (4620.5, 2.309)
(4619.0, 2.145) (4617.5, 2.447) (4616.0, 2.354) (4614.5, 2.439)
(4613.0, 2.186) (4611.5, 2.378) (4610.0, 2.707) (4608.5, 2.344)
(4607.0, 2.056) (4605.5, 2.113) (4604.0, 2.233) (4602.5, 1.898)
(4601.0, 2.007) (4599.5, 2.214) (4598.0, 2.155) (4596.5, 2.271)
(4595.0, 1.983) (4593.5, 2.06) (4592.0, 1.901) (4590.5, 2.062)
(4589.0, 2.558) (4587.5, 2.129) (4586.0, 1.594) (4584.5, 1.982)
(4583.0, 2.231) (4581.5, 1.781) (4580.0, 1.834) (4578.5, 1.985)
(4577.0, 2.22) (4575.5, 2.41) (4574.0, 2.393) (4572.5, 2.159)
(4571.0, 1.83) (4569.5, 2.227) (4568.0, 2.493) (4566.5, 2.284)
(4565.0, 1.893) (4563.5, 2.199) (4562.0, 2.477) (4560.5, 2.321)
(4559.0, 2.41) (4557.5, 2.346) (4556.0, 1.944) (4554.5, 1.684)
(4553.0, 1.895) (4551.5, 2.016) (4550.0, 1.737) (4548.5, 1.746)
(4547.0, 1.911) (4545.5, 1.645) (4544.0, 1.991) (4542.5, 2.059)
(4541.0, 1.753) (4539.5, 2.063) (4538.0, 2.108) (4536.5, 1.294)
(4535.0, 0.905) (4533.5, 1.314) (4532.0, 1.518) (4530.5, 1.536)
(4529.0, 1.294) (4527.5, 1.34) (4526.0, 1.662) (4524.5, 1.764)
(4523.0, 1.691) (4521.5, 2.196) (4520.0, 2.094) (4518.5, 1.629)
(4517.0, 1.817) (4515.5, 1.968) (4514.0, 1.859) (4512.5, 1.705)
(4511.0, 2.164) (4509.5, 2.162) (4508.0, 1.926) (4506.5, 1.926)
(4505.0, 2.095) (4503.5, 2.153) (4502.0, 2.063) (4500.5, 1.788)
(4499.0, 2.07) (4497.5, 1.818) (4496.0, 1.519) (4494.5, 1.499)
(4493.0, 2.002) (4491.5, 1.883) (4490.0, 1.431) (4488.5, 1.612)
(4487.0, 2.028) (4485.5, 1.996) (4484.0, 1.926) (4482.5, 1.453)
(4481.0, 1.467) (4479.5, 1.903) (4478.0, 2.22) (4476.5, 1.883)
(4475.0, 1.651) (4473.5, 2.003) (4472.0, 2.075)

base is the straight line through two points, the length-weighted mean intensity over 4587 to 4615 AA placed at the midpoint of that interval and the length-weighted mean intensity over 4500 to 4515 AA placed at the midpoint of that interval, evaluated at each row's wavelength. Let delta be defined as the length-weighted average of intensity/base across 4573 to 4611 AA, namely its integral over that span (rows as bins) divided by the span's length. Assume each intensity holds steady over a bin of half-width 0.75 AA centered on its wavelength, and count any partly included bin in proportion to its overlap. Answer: 0.98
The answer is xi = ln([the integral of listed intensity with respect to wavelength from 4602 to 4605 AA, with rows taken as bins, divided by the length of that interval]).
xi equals 0.73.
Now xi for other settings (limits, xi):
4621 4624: 0.85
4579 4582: 0.60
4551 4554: 0.66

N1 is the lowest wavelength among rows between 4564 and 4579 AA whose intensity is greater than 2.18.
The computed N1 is 4566.5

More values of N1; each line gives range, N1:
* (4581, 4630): 4583.0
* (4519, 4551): 4521.5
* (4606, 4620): 4608.5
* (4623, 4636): 4625.0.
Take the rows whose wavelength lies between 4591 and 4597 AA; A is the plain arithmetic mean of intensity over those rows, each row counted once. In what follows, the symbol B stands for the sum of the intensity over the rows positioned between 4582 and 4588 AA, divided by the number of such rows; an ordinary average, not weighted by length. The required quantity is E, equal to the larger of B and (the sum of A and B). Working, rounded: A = 2.05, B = 2.0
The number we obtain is 4.04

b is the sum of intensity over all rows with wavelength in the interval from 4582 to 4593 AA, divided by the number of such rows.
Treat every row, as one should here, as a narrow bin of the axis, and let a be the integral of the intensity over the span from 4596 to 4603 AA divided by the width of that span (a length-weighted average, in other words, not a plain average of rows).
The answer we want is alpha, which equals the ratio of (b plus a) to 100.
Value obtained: 0.0418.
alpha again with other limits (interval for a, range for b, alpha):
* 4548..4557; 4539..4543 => 0.0381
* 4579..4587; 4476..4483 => 0.0368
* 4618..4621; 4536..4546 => 0.0408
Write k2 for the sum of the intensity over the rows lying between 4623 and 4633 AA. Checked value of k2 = 16.0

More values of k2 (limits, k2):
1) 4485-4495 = 12.5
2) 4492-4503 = 12.8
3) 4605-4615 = 16.2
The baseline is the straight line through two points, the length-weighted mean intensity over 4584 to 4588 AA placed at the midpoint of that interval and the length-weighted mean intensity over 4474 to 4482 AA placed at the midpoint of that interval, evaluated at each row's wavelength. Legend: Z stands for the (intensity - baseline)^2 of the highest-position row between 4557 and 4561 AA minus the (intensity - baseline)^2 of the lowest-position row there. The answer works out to -0.03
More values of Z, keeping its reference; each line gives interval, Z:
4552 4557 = 0.01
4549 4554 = -0.01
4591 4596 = 0.01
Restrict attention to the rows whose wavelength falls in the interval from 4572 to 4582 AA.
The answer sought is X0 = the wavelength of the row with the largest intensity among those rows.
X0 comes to 4575.5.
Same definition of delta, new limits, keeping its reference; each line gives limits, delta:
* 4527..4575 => 0.91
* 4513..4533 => 0.85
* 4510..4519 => 0.93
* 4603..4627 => 1.03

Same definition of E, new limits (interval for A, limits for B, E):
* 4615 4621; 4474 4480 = 4.23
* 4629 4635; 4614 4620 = 4.68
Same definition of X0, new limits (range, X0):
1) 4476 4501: 4478.0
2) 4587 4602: 4589.0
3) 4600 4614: 4610.0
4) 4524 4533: 4524.5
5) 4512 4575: 4568.0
